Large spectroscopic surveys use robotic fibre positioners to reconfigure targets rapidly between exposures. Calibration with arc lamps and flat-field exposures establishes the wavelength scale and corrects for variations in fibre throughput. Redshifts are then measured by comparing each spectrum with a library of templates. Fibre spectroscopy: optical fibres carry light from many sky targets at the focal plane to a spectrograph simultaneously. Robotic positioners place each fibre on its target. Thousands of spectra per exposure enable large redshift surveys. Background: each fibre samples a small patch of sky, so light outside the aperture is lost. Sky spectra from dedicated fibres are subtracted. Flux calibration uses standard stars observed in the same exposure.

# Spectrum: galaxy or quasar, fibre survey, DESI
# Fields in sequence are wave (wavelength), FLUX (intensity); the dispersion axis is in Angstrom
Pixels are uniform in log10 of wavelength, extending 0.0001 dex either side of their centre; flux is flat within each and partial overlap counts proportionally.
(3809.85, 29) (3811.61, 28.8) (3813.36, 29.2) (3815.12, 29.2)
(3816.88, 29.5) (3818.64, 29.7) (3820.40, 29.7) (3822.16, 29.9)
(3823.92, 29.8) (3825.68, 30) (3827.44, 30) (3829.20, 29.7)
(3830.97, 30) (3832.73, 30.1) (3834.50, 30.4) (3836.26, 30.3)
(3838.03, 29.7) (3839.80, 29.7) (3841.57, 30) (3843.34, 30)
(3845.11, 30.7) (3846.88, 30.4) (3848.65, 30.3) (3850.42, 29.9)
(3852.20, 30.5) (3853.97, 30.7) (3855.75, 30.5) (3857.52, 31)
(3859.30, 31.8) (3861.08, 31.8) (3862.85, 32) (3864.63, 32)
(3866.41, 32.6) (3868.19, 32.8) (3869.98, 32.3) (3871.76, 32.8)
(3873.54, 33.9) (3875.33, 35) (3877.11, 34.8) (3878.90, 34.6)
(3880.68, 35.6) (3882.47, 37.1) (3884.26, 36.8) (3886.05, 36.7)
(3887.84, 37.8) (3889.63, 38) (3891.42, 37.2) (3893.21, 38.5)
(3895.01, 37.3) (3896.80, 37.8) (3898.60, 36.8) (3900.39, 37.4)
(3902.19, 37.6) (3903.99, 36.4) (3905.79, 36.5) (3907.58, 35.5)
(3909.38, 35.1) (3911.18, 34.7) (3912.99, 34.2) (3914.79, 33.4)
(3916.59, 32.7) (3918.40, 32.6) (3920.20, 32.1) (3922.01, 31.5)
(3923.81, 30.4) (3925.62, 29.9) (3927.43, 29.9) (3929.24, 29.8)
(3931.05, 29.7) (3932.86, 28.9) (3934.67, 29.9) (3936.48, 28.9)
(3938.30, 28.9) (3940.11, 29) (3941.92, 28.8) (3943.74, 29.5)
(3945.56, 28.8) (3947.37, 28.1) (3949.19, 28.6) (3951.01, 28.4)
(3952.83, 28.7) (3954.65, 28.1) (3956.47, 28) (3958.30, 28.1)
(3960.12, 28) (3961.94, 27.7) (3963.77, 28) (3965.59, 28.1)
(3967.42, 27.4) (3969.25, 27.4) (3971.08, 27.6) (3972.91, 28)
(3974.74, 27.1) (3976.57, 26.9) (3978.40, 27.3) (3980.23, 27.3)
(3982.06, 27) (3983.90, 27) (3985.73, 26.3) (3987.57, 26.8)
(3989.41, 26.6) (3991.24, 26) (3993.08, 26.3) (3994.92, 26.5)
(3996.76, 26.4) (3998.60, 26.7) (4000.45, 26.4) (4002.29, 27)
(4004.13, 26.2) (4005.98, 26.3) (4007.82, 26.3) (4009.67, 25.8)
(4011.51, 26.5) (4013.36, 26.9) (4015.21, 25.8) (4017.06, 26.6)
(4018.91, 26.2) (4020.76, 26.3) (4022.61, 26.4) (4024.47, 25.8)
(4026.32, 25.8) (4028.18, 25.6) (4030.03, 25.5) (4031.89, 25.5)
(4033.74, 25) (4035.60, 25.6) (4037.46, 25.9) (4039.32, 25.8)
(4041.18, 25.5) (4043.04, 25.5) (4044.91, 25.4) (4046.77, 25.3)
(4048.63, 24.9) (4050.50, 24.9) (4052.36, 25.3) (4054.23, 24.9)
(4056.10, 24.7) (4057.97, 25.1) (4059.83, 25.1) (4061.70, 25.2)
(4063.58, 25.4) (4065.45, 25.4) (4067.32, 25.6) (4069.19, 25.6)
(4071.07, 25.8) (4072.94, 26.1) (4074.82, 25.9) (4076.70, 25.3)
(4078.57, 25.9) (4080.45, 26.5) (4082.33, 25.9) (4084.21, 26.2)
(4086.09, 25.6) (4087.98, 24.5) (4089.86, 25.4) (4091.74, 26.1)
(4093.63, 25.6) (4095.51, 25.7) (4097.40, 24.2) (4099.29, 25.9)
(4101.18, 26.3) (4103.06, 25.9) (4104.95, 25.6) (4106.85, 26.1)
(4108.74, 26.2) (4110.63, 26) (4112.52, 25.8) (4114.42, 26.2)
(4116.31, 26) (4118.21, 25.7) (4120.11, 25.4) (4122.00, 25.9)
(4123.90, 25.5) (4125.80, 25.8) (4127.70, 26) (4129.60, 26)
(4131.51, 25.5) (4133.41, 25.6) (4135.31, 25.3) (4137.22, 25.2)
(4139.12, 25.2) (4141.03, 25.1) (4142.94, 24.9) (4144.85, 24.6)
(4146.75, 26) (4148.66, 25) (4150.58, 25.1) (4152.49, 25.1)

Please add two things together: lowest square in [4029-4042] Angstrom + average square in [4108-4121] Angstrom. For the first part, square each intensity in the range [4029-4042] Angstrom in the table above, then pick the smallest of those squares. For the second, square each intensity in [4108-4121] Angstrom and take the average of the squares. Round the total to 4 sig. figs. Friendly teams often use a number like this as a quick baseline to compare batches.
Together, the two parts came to 1296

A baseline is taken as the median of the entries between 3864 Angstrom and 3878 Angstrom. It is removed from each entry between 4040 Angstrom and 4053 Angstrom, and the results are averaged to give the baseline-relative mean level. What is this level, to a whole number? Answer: -8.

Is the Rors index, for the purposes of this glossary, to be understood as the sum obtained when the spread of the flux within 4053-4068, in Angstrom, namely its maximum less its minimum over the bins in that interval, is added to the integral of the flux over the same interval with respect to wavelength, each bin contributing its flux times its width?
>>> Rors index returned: 378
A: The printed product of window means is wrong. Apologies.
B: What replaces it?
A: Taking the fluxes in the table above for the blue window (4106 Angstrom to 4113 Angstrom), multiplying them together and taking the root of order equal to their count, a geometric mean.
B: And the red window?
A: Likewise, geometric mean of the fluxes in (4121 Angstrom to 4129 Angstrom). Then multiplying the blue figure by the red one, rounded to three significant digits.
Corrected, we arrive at 671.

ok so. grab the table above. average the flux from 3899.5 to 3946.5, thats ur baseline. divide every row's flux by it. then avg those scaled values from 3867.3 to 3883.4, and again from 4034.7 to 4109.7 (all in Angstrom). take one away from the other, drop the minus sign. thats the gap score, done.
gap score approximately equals 0.27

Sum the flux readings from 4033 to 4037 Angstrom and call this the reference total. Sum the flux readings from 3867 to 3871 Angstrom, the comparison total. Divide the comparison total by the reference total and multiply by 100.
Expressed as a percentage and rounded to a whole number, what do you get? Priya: 129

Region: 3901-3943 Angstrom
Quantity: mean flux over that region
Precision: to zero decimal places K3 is 32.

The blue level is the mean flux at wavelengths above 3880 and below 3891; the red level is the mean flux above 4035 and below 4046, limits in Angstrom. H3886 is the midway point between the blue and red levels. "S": 31.3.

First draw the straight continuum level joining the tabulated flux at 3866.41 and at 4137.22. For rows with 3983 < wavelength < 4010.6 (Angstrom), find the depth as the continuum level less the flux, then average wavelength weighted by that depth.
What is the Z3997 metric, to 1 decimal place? 3996.5 Angstrom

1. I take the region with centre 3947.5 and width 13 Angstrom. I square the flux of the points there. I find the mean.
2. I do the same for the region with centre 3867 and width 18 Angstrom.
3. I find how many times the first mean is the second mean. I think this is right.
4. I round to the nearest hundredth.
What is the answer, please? 0.77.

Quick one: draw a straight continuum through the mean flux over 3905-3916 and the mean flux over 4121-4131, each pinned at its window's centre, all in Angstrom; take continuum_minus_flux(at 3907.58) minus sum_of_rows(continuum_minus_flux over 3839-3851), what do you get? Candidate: -53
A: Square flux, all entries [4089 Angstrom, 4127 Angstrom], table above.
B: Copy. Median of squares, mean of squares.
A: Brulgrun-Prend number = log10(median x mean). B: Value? 5.6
